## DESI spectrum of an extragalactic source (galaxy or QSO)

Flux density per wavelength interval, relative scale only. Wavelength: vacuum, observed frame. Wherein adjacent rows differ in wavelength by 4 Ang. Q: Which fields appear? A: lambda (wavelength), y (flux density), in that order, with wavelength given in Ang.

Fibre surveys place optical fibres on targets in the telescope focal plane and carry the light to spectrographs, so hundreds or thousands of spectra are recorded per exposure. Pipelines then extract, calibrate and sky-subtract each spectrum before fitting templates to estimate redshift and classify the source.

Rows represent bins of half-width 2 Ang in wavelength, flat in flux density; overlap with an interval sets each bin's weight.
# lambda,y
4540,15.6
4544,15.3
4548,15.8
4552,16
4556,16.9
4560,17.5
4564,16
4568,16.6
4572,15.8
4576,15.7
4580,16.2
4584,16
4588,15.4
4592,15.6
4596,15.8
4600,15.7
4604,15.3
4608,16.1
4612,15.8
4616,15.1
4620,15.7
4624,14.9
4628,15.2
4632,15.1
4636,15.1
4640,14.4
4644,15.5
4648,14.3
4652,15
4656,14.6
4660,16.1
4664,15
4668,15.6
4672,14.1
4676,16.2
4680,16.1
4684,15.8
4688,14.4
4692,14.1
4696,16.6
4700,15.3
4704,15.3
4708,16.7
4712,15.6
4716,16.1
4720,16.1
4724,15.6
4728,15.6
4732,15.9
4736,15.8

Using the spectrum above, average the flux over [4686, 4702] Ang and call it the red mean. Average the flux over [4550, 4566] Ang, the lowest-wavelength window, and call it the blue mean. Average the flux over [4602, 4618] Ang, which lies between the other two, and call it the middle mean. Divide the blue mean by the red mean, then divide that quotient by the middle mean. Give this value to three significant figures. 0.0706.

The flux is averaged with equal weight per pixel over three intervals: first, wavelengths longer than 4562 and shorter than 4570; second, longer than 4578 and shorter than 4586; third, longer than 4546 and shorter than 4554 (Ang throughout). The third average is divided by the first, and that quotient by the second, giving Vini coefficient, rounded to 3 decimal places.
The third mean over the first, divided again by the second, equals 0.061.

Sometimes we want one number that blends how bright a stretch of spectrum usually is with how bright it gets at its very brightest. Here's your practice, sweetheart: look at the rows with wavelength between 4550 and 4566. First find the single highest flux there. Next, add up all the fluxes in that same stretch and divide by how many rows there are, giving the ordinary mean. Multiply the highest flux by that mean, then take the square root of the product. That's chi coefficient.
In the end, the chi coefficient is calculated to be 17.0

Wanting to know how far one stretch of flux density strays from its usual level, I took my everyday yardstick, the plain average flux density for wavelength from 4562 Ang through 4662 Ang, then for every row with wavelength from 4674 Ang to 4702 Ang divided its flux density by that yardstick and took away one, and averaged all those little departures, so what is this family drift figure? 0.001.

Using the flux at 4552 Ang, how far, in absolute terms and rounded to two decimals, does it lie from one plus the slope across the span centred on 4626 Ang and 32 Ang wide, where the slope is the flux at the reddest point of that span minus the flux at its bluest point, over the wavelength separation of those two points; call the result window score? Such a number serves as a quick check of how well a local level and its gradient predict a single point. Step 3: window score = 15.05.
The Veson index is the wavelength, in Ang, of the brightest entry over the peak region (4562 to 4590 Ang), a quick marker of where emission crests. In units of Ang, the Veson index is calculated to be 4568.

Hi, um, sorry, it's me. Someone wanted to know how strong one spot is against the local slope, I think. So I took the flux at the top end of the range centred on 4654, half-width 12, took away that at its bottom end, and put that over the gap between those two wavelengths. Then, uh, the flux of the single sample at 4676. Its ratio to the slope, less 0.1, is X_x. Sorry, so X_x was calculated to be -648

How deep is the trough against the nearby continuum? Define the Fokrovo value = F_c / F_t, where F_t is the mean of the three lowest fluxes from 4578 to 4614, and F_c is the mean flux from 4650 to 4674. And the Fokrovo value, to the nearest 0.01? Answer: 0.98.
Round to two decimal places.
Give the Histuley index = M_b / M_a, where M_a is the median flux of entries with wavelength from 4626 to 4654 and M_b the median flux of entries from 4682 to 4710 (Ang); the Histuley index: 1.01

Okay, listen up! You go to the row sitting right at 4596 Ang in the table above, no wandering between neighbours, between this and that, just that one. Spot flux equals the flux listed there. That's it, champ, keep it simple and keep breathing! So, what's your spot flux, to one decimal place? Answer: 15.8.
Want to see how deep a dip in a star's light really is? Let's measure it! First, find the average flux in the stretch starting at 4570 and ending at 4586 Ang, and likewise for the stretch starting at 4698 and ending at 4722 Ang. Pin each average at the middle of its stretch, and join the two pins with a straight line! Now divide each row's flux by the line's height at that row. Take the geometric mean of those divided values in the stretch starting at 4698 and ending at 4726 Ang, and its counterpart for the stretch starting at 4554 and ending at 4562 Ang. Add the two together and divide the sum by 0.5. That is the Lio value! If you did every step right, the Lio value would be 4.15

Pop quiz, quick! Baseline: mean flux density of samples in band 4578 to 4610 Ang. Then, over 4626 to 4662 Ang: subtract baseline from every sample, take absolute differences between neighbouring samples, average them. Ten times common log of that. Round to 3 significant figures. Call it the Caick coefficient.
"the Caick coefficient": -1.47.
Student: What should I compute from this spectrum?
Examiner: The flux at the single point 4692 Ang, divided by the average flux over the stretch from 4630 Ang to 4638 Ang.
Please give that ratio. 0.93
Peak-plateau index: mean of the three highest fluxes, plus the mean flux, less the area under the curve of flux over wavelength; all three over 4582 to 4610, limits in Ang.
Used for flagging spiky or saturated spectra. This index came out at -408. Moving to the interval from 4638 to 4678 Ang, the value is -572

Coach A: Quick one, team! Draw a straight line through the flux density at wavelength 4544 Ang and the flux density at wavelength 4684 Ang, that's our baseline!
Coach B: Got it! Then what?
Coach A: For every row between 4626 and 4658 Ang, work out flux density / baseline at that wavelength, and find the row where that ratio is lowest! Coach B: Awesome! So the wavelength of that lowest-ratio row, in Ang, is 4648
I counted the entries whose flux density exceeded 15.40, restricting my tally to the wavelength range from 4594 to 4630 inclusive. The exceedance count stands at 5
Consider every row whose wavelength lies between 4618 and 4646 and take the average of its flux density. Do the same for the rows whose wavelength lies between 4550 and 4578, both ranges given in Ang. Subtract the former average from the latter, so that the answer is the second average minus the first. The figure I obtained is 1.2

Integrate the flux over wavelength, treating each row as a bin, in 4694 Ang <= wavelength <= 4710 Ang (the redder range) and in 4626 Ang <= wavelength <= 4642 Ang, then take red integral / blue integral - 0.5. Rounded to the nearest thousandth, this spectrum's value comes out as 0.569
